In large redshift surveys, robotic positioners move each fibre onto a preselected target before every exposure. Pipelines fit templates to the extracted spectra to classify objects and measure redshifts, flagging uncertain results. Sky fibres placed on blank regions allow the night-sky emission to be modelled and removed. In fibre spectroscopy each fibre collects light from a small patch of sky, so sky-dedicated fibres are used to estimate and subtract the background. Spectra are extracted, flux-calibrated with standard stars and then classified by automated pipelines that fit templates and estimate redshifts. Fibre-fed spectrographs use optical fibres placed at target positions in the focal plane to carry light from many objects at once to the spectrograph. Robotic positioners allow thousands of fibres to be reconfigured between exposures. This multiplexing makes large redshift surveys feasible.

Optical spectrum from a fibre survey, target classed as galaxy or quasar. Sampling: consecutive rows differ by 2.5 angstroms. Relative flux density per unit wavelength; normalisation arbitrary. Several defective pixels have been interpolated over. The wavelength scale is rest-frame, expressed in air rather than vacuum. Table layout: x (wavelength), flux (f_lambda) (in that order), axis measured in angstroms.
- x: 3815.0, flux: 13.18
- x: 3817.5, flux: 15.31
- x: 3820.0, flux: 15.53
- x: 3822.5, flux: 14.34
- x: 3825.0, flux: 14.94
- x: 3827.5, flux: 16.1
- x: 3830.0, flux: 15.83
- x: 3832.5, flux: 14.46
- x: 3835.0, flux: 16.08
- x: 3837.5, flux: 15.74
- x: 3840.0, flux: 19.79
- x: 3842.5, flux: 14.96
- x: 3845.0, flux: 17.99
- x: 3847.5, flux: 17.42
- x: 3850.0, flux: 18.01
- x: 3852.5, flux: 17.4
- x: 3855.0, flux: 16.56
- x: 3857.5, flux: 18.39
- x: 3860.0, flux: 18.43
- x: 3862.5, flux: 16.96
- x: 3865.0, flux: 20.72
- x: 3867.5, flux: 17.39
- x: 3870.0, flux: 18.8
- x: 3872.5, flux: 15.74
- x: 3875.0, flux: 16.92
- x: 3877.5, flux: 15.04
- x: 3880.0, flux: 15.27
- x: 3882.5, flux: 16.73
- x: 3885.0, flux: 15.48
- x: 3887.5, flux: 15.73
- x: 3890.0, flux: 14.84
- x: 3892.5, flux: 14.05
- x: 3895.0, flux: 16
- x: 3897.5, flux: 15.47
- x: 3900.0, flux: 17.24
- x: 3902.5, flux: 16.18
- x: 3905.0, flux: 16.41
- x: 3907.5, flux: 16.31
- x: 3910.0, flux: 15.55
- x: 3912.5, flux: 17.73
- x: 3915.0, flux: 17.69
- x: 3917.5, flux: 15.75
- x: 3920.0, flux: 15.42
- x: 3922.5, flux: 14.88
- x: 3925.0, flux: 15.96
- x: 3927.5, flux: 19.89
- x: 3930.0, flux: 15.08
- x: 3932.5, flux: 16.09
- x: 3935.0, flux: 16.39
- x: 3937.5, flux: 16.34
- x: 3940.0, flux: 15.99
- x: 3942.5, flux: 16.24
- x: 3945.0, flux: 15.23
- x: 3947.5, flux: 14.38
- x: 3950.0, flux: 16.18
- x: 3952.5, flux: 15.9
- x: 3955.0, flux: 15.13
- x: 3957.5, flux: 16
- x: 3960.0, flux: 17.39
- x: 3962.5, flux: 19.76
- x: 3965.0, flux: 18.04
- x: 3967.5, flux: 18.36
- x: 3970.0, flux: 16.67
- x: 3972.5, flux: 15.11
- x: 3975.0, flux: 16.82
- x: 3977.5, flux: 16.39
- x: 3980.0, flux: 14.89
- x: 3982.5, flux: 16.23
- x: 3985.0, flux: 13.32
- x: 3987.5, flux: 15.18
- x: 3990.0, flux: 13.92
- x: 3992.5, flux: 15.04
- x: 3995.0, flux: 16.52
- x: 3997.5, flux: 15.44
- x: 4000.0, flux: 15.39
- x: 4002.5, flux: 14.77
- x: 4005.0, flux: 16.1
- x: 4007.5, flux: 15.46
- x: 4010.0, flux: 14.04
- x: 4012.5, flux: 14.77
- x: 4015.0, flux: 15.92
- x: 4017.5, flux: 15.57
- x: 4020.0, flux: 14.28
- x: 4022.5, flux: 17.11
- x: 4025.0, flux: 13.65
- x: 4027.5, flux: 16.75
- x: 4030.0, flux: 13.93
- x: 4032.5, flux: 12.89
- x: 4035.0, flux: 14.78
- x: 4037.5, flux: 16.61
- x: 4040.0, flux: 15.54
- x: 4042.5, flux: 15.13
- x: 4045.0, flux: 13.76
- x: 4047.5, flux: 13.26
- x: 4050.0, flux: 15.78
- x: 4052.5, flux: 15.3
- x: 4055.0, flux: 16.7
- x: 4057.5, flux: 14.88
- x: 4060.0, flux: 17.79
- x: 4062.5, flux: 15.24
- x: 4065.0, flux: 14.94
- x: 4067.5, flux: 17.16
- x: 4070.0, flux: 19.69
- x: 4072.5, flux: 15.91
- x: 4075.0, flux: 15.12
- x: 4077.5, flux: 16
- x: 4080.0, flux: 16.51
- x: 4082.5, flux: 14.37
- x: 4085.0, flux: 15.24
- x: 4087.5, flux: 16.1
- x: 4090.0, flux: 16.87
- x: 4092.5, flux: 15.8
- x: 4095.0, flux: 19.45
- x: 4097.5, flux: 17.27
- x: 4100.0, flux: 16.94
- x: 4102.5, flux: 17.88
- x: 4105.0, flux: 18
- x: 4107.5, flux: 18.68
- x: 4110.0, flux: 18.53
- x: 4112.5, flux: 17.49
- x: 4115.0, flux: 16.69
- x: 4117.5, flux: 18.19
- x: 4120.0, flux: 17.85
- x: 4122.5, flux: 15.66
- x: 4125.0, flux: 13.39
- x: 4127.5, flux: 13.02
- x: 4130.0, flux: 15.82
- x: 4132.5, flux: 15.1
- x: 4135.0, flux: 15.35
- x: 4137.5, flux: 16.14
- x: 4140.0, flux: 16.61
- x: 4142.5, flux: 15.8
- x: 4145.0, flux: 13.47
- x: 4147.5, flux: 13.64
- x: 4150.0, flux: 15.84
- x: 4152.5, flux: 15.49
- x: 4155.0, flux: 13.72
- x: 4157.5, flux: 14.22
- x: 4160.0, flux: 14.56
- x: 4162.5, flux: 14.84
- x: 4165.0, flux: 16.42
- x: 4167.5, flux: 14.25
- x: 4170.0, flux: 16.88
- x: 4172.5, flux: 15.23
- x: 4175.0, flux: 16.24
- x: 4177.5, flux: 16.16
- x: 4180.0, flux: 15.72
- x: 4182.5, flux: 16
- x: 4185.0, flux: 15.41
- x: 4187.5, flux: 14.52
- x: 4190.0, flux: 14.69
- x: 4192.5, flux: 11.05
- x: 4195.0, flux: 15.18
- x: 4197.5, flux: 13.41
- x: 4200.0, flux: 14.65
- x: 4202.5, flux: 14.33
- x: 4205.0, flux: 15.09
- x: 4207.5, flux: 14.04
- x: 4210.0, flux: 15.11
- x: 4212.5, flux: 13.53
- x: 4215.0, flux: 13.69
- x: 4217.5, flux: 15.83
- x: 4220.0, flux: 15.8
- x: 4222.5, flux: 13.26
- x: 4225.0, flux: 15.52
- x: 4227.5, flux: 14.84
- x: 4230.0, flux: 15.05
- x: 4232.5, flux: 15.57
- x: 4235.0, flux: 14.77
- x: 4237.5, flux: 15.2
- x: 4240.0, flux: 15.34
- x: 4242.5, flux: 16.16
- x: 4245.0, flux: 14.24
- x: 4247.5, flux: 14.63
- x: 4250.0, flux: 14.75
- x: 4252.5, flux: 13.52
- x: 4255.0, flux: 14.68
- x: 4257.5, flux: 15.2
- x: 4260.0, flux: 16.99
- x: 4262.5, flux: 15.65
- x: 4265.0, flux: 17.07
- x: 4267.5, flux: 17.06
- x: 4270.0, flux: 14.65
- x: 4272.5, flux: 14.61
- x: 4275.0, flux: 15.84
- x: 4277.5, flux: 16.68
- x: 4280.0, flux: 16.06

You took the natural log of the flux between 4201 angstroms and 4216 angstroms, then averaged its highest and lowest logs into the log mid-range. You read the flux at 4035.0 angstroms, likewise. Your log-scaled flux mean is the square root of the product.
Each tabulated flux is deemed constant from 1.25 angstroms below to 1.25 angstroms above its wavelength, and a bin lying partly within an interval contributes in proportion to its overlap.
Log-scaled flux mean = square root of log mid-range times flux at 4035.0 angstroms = 6.3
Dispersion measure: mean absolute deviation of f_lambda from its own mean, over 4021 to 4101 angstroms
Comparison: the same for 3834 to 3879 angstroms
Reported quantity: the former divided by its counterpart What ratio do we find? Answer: 1.0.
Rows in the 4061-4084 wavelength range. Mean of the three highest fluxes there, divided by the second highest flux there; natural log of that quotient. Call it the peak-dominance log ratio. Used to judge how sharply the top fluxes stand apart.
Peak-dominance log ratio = 0.036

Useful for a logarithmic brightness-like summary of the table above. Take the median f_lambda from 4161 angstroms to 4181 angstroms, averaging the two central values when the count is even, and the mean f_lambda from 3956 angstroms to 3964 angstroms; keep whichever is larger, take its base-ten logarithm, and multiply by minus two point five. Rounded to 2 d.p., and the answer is -3.12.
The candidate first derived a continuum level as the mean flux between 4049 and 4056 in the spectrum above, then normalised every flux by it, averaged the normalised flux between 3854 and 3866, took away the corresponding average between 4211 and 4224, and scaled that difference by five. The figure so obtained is 1.2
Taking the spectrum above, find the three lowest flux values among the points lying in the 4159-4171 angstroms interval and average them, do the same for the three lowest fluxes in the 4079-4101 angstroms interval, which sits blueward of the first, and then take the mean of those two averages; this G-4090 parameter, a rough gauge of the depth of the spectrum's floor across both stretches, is 14.8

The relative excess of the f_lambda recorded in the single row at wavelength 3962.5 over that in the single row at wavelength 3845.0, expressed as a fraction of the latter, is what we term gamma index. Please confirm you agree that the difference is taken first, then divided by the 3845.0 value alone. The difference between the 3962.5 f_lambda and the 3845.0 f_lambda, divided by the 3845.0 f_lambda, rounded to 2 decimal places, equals 0.10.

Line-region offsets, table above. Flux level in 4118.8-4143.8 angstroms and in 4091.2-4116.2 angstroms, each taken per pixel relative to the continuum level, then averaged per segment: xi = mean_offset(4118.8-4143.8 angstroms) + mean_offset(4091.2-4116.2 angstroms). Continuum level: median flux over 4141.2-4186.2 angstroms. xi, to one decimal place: 2.2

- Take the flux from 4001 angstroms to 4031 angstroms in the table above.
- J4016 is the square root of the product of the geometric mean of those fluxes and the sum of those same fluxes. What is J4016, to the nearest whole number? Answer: 53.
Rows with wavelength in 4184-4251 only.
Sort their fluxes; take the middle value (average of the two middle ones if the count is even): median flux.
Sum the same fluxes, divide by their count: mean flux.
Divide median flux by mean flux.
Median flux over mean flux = 1.01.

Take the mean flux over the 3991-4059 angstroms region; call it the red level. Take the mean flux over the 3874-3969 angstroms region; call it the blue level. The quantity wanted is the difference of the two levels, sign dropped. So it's 1.1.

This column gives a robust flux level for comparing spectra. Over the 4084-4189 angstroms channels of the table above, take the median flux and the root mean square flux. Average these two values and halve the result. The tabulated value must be 7.97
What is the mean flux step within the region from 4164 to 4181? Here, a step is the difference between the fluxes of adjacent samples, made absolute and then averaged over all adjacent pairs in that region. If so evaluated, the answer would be 1.33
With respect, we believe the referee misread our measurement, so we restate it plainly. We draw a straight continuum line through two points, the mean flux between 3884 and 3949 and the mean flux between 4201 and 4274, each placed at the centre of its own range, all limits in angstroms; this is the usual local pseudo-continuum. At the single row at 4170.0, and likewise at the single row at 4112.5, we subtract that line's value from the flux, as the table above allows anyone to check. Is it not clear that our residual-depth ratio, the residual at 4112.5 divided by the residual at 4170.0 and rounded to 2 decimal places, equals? 1.27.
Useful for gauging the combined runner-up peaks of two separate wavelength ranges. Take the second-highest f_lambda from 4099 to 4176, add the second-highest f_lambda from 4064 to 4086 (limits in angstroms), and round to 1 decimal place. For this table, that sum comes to 35.7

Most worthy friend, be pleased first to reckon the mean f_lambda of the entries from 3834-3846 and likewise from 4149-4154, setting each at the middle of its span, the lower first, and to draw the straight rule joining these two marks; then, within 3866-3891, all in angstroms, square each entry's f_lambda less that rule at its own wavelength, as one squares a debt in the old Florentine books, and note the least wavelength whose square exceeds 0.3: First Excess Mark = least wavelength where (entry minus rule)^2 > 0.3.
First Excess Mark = 3867.5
